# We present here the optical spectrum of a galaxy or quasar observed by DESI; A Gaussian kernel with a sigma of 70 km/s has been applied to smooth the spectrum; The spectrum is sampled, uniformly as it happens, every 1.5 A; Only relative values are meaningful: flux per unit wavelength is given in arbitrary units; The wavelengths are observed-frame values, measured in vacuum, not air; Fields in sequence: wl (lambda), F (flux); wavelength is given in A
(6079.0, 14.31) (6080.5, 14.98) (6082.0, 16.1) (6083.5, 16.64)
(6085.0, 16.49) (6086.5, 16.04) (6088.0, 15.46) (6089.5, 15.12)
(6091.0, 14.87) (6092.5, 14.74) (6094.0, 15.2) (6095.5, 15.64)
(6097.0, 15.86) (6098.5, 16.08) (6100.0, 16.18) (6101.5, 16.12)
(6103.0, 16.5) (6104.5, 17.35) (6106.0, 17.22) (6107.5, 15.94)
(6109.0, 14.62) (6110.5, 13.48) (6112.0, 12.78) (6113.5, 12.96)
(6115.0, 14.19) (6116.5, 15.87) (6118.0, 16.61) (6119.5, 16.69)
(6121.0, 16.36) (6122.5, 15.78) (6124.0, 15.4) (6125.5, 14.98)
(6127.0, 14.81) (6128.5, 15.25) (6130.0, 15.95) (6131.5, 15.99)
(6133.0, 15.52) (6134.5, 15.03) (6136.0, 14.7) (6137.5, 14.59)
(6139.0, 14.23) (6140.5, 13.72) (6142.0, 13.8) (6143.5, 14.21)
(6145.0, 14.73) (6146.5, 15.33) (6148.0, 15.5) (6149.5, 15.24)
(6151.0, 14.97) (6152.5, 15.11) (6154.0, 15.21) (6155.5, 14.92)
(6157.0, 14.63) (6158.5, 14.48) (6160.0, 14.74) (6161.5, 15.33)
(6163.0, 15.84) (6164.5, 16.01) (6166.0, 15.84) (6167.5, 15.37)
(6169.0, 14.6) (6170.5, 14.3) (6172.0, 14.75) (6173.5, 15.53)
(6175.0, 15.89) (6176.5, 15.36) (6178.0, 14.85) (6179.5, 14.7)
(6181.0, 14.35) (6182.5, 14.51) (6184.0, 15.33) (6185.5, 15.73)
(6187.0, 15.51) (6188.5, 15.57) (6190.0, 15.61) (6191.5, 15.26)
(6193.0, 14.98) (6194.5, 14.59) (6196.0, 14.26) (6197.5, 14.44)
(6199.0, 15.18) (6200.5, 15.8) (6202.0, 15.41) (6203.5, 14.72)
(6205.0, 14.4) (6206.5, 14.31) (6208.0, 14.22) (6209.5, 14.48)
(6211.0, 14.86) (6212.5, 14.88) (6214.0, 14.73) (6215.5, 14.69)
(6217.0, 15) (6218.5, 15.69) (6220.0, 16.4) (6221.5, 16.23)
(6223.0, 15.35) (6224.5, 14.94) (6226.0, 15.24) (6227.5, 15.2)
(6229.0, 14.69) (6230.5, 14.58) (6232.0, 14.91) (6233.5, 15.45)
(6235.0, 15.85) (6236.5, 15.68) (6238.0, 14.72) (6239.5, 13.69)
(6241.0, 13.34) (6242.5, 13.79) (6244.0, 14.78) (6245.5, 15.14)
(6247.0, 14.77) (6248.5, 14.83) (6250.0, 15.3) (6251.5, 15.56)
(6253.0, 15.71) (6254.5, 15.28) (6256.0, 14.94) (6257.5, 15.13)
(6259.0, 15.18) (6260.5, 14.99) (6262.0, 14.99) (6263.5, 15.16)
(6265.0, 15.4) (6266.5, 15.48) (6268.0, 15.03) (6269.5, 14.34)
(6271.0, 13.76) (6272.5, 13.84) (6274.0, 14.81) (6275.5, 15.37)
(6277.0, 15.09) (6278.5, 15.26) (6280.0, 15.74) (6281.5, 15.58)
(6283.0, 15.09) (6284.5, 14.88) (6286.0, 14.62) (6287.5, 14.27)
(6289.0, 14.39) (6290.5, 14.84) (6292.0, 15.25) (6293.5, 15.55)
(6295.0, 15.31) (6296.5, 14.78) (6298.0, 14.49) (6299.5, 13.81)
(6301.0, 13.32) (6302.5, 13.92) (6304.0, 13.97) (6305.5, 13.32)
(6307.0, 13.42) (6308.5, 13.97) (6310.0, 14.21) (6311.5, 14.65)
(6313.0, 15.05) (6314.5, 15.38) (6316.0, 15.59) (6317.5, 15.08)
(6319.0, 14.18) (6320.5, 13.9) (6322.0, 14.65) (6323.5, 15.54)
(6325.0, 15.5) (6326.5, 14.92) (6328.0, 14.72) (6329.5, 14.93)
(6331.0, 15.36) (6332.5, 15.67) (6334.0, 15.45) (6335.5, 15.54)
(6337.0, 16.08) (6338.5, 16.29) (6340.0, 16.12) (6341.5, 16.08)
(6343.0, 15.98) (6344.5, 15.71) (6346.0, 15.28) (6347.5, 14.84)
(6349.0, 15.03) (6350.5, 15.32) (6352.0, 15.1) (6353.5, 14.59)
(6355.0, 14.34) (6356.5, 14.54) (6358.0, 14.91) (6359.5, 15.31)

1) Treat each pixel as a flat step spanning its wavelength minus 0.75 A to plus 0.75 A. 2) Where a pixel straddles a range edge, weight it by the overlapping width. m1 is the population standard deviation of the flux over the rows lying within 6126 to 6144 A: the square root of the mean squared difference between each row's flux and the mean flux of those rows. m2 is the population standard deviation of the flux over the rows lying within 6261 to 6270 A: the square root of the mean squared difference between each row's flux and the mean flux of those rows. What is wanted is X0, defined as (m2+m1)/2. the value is 0.55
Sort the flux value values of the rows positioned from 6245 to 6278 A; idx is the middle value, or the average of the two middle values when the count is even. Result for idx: 15.1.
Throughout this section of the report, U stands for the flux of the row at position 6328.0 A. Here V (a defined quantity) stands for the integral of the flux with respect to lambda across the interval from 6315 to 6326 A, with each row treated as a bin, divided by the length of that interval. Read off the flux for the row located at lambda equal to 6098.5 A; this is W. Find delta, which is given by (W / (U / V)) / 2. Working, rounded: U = 14.72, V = 14.93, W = 16.08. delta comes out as 8.15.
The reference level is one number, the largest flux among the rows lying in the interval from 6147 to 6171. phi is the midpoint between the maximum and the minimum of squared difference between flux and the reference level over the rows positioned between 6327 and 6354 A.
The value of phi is 1.0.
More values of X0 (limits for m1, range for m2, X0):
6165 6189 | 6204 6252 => 0.60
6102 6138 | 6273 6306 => 0.94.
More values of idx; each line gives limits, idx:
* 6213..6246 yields 15.0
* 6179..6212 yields 14.8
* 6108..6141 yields 15.0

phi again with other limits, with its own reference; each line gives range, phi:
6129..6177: 2.6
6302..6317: 3.7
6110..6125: 5.2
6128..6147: 2.6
